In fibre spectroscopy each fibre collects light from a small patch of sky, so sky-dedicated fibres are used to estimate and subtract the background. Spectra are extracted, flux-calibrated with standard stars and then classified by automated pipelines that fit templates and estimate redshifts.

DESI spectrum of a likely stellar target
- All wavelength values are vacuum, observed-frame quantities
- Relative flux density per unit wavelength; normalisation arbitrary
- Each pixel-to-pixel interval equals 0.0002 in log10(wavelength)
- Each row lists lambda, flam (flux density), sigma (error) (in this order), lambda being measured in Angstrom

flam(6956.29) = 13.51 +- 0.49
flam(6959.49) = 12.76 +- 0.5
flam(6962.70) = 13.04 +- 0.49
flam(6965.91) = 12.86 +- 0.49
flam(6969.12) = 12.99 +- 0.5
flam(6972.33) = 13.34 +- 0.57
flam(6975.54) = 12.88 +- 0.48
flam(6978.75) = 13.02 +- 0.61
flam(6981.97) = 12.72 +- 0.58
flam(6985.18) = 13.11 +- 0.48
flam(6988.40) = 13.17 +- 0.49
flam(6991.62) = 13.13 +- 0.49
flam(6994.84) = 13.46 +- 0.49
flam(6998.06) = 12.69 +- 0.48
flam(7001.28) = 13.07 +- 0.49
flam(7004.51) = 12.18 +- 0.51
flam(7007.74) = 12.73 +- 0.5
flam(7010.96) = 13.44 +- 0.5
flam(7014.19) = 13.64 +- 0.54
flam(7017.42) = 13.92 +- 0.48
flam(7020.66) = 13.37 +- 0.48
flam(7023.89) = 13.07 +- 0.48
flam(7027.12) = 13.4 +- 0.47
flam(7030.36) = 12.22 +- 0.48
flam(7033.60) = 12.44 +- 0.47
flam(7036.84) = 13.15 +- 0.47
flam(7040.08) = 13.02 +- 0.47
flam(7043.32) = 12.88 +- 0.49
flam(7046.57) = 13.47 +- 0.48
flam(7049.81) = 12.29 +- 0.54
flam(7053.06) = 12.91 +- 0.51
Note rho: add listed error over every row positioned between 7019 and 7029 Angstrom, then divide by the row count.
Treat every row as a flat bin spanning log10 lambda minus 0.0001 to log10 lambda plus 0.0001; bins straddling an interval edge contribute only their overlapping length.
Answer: 0.477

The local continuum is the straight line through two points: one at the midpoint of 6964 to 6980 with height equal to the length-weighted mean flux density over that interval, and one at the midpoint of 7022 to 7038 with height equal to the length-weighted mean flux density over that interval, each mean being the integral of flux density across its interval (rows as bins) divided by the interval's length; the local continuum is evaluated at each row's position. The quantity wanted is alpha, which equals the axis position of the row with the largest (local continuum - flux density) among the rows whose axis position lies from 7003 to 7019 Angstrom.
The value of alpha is 7004.51 Angstrom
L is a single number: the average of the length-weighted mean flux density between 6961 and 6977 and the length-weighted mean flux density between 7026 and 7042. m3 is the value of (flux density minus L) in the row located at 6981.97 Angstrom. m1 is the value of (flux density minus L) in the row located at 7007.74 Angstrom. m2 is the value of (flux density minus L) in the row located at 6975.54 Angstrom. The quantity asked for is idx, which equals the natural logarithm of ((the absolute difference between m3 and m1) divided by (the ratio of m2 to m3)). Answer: -3.0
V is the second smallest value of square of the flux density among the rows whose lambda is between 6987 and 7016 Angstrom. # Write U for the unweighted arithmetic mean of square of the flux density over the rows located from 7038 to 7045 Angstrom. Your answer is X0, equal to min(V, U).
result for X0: 161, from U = 168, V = 161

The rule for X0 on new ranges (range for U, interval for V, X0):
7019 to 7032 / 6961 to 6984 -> 165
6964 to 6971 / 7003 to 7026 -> 162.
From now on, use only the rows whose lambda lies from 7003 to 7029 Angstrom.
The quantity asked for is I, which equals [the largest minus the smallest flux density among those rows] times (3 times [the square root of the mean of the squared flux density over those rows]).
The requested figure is 69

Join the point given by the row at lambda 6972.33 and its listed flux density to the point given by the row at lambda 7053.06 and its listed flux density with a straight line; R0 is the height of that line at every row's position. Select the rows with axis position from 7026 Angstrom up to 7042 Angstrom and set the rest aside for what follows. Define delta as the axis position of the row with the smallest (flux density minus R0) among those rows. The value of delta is 7030.36 Angstrom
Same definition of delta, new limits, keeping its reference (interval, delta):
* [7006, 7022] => 7007.74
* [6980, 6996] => 6981.97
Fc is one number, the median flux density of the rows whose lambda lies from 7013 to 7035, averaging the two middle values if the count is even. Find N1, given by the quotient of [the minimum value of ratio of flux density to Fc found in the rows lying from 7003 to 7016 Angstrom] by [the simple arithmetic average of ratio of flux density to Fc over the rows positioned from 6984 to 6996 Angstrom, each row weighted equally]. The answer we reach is 0.92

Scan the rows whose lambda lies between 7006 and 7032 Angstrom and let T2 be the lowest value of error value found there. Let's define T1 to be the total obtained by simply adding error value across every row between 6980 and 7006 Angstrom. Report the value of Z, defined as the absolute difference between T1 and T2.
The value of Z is 3.54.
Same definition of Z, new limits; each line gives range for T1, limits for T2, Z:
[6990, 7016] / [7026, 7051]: 3.53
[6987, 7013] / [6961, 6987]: 3.47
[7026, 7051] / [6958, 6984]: 3.39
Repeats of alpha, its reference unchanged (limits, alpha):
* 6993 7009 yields 7004.51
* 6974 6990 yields 6981.97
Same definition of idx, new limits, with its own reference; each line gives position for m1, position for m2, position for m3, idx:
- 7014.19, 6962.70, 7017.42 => 0.9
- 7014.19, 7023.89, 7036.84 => -0.3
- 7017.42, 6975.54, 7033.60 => 2.8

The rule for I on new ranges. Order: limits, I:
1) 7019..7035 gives 46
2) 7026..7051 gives 48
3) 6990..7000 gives 30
